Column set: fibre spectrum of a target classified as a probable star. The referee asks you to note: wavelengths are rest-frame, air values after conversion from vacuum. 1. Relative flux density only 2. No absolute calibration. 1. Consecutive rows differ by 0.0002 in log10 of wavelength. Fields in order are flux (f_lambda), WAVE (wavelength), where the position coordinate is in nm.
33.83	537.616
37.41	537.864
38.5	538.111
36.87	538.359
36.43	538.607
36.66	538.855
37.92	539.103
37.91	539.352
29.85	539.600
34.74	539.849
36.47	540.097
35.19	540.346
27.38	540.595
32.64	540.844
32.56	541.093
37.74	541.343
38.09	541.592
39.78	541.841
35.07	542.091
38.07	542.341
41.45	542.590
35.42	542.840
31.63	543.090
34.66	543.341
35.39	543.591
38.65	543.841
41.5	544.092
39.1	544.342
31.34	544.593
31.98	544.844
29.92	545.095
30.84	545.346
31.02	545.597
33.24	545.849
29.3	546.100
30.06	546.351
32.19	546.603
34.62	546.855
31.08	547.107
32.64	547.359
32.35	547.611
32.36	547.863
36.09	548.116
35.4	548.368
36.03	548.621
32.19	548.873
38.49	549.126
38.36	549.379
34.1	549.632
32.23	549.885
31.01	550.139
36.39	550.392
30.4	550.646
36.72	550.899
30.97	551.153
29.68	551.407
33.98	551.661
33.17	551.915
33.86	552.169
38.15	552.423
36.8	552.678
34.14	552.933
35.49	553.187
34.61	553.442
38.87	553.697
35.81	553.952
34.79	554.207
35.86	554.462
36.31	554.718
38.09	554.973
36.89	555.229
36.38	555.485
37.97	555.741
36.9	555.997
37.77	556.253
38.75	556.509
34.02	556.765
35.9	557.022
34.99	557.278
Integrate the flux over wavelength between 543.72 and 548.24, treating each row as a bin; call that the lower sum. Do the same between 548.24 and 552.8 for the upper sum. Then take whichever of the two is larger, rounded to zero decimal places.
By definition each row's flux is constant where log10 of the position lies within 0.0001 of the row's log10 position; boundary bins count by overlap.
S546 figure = 157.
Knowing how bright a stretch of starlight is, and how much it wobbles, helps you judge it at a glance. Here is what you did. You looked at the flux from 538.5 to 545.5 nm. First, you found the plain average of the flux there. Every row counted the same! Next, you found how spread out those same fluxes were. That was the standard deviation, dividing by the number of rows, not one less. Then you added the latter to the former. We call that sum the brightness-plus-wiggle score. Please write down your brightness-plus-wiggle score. 38.9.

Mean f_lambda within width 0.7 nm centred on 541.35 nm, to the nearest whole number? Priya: 36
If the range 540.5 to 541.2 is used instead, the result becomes 31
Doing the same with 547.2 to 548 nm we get 32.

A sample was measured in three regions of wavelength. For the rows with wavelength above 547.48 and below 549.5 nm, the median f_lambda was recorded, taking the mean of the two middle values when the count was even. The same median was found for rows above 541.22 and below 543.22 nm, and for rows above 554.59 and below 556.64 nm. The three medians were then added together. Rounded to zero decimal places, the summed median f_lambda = 111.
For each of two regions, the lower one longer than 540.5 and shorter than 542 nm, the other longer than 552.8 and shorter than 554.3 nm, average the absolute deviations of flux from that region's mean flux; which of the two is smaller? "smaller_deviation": 1.15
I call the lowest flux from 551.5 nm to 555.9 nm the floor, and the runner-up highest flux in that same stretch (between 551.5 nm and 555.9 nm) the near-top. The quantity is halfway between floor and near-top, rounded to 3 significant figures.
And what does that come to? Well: 35.7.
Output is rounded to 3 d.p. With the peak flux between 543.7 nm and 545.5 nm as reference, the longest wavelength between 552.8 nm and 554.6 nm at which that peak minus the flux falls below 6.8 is 554.462 nm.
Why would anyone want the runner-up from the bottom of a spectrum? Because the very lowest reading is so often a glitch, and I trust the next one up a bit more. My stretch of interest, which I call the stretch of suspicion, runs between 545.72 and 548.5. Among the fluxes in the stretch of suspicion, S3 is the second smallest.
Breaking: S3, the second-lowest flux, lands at 30.06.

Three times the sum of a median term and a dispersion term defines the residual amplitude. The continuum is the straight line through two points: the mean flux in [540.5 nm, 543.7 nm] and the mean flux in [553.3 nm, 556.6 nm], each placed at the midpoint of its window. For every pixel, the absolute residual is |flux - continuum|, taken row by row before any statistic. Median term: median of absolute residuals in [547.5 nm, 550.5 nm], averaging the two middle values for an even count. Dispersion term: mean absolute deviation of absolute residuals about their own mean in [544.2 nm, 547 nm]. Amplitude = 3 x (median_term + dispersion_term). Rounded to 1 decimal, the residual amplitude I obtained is 10.3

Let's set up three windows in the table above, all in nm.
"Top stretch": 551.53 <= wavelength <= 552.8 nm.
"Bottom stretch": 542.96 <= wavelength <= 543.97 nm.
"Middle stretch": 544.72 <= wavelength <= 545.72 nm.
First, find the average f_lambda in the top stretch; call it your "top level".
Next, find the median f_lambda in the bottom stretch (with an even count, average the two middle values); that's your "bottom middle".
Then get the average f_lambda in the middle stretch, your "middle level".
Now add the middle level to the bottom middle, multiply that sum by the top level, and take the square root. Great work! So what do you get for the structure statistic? 48.2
